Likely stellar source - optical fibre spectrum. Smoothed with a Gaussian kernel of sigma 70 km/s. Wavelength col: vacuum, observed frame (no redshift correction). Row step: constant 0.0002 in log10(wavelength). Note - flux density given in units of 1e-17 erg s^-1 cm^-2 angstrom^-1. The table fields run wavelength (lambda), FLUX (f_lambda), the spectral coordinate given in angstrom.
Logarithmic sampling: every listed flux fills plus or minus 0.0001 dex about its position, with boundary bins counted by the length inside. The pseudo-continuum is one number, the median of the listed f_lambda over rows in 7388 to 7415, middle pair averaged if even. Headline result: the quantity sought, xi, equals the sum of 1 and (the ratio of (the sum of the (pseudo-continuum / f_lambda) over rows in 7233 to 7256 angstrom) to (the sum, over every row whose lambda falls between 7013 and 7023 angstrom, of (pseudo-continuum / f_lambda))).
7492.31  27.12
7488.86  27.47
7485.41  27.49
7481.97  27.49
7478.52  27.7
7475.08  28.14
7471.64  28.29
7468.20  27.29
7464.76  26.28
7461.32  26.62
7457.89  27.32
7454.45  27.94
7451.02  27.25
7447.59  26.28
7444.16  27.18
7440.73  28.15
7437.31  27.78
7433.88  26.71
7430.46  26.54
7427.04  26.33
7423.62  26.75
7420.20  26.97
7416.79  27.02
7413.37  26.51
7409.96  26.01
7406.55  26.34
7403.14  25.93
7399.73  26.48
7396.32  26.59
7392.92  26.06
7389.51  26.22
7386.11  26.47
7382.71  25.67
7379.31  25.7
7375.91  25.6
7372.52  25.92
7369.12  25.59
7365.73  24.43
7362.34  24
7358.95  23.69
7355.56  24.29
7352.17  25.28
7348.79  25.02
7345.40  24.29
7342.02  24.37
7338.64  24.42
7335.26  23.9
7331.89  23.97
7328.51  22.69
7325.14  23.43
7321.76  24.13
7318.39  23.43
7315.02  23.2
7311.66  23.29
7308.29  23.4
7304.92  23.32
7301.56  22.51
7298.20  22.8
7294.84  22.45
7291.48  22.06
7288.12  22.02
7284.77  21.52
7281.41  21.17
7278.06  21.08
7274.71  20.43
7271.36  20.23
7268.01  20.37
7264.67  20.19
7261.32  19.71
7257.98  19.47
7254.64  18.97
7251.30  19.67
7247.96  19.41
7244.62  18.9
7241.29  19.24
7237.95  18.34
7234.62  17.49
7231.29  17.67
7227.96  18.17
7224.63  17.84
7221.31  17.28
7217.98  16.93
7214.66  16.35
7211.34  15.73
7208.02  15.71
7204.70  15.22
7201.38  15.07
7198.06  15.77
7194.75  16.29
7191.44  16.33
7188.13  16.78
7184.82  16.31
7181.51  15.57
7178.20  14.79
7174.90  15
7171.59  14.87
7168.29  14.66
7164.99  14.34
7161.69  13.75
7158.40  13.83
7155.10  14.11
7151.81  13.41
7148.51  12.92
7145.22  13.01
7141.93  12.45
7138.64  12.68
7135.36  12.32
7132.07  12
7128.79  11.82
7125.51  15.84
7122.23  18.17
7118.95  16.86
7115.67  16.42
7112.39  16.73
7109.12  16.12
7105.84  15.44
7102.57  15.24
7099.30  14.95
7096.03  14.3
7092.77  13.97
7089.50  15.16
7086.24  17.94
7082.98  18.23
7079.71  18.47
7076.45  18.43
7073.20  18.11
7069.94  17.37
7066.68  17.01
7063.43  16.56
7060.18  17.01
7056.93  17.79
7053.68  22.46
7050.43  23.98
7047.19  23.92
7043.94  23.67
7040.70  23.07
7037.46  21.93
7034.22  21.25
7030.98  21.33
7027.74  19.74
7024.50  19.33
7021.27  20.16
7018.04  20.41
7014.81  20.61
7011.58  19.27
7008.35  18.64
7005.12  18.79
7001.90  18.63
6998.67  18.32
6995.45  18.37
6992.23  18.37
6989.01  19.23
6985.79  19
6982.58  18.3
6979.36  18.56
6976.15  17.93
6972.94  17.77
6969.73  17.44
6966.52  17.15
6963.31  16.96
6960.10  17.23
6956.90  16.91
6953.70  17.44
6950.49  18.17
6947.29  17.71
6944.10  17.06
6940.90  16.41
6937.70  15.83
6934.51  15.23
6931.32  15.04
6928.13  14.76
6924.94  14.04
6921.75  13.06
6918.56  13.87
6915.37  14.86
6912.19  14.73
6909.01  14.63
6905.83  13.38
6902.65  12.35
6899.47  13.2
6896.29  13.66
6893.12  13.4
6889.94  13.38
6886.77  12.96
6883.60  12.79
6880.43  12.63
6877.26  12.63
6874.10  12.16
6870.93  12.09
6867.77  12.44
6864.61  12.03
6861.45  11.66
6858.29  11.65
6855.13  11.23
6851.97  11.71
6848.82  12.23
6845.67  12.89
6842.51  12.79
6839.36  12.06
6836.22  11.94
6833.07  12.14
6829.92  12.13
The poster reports 3.5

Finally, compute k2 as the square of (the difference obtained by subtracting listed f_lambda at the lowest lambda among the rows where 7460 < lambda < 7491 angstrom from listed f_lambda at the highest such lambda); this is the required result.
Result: 0.7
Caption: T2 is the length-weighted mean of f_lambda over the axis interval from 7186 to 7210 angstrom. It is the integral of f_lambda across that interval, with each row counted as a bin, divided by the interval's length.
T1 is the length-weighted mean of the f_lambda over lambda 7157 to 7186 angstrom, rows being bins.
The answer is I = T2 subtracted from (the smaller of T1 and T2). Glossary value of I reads -1.1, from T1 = 14.8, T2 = 15.9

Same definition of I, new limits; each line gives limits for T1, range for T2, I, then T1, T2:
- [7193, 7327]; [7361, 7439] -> -6.4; 19.8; 26.2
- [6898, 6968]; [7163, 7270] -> -1.7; 15.5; 17.1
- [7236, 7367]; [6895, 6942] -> 0.0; 22.2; 14.3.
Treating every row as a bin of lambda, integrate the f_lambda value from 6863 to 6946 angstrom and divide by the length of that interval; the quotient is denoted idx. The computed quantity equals 14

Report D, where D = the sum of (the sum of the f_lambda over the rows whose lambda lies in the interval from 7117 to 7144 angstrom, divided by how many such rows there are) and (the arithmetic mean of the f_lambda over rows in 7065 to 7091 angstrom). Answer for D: 32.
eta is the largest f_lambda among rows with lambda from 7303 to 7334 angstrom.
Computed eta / 24.13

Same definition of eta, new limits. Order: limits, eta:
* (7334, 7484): 28.29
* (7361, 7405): 26.59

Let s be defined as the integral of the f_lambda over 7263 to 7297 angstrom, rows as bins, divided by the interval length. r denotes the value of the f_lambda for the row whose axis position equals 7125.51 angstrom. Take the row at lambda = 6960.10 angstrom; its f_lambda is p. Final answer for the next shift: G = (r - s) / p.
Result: -0.31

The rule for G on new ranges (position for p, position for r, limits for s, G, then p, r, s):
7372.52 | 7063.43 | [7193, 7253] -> -0.03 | 25.92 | 16.56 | 17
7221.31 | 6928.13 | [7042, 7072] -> -0.30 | 17.28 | 14.76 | 20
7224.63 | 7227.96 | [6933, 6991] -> 0.04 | 17.84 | 18.17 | 17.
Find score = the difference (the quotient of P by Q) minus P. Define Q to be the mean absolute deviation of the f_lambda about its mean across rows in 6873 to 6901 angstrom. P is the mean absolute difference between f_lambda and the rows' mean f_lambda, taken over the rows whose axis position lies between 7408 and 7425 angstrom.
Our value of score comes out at 0.50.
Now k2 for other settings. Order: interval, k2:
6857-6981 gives 47.7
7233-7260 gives 3.9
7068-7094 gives 11.6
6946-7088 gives 0.1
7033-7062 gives 18.0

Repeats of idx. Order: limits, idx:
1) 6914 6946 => 15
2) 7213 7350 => 21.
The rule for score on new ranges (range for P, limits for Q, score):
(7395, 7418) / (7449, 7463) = 0.51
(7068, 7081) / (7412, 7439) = 0.76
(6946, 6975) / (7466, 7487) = 0.67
